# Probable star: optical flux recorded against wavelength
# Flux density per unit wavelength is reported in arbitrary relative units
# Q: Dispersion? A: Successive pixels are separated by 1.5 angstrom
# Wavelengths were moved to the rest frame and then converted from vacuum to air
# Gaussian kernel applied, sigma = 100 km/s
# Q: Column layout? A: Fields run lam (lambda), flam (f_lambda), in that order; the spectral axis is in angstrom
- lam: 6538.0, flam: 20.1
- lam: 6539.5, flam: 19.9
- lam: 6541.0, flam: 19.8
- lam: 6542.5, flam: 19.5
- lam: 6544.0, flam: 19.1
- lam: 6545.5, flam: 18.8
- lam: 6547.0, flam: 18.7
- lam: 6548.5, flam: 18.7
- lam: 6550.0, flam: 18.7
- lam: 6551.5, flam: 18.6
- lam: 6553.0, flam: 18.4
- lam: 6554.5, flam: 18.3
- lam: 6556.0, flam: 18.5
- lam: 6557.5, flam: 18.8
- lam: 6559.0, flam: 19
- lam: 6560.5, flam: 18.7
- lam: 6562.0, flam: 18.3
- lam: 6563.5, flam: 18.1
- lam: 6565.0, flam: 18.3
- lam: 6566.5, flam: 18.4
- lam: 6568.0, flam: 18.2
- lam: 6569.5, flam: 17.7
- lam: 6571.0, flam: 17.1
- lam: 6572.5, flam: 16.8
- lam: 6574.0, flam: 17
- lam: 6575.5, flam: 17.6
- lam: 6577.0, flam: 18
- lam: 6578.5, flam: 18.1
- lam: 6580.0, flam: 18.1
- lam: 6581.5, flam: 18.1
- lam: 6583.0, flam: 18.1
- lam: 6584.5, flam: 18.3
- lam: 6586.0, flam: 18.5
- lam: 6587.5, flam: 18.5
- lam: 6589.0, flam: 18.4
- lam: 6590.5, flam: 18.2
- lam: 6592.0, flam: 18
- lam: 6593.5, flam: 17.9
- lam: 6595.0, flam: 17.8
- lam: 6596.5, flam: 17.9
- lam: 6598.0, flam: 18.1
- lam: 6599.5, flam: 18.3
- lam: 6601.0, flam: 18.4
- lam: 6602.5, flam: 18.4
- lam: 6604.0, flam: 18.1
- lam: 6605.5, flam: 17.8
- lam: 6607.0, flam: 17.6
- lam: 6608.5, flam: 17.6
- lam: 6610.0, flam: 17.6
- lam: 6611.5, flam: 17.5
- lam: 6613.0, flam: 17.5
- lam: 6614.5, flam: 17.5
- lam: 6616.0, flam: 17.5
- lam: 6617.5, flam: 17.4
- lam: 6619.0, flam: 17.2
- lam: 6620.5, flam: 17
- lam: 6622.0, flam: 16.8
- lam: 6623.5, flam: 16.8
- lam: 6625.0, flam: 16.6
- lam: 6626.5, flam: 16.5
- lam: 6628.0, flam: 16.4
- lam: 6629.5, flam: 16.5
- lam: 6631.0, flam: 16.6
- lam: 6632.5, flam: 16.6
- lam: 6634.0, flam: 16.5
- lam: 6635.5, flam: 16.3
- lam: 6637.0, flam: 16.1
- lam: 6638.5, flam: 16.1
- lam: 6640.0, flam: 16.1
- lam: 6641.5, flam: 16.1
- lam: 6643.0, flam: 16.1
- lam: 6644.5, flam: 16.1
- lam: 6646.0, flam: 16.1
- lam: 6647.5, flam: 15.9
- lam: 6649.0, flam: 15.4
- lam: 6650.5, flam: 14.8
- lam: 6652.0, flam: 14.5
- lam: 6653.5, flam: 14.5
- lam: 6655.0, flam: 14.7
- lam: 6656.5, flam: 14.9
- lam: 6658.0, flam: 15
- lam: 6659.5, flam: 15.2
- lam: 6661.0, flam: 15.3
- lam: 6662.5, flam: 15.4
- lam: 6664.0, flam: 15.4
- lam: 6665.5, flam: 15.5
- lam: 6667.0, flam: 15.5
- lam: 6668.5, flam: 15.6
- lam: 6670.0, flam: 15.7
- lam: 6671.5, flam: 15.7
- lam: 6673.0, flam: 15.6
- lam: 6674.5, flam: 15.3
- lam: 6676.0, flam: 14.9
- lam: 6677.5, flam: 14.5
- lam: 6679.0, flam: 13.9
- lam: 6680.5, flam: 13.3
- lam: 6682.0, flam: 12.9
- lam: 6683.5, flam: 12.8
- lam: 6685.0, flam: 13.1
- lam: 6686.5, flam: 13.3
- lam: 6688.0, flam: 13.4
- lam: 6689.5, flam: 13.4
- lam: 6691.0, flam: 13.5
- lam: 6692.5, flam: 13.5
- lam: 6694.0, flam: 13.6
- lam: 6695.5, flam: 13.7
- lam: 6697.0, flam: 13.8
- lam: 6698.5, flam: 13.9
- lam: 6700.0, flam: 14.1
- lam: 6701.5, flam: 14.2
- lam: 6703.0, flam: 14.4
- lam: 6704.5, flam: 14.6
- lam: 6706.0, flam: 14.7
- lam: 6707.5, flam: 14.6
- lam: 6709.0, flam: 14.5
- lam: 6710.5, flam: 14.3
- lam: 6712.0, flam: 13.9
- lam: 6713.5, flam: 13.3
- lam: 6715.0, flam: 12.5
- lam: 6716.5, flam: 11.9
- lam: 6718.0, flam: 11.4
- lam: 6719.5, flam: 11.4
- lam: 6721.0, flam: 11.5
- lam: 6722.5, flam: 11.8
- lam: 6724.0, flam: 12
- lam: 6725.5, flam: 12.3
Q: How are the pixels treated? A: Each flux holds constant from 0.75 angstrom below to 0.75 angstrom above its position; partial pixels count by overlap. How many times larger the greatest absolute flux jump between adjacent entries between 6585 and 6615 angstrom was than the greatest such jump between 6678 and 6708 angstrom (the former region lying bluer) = 0.5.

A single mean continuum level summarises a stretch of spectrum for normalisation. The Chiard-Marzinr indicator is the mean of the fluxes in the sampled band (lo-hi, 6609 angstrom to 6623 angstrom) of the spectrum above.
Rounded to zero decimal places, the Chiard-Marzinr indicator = 17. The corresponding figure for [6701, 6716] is 14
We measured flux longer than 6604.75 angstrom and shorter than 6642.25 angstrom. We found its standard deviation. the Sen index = 0.6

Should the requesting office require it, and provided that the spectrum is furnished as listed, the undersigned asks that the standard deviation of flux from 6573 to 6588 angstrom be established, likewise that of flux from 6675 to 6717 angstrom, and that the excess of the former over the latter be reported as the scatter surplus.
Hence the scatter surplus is -0.3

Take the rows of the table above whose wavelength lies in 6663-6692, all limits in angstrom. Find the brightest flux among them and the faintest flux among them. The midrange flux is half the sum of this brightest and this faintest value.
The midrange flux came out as 14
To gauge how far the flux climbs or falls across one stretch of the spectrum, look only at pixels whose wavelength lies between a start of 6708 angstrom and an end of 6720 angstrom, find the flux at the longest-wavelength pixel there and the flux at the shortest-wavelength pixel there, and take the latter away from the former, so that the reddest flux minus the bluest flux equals -3.1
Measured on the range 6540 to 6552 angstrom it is -1.2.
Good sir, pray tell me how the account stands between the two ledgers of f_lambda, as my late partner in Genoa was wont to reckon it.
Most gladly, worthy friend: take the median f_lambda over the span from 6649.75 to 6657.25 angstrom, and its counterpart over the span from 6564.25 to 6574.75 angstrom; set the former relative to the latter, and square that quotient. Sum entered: 0.69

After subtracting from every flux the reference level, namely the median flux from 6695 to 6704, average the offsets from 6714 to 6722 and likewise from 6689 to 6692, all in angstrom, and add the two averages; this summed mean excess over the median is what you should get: -3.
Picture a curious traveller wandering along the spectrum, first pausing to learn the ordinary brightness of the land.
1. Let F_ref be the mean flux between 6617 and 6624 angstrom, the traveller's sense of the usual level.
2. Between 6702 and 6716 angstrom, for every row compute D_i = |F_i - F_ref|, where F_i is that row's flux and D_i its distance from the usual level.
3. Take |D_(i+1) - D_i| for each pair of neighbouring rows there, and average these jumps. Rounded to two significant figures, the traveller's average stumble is 0.31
